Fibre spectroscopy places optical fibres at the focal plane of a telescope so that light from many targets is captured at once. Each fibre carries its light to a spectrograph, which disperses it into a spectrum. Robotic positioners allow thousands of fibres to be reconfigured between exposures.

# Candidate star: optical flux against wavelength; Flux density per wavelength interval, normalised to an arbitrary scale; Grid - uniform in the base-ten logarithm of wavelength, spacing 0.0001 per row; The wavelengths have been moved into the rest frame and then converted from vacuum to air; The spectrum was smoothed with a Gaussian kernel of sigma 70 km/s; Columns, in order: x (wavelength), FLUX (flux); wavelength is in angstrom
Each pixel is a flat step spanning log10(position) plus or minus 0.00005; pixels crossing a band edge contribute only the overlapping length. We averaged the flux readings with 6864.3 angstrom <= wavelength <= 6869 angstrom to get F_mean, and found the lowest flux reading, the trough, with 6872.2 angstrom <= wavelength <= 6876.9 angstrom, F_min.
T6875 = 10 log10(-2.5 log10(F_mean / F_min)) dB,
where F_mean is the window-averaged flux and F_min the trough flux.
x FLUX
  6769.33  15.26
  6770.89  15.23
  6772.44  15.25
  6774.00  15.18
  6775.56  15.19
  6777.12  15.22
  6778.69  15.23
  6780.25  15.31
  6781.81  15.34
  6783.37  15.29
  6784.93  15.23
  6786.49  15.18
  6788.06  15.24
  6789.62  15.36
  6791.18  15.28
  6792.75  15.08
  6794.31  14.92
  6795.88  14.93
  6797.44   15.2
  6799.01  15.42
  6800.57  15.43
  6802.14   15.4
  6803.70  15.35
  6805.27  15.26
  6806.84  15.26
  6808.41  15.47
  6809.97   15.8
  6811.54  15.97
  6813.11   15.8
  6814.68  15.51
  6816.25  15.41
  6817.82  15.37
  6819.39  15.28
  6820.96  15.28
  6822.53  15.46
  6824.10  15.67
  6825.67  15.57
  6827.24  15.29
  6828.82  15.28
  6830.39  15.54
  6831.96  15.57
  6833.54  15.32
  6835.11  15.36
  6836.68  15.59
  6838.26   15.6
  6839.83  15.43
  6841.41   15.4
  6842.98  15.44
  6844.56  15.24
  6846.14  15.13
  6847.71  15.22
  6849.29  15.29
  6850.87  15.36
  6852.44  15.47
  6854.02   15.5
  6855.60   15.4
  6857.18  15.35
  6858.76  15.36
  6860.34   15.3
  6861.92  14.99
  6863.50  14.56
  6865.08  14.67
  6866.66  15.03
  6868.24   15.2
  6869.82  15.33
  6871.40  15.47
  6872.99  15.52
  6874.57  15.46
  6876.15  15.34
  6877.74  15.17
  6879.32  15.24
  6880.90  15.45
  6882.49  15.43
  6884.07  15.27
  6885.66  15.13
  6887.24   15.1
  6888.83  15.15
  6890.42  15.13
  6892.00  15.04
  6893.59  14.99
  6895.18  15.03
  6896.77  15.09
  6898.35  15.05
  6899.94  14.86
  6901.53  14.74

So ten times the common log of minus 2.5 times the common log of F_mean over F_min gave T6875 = -16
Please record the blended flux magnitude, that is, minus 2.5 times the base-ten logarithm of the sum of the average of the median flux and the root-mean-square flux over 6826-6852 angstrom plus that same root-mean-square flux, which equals -3.72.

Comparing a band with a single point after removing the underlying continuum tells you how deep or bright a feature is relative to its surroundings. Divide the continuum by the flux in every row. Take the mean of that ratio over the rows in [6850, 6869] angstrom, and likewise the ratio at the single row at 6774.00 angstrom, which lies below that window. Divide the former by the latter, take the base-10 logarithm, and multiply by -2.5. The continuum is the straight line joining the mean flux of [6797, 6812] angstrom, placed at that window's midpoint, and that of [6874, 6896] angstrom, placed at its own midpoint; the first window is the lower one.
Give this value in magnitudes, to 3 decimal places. 0.018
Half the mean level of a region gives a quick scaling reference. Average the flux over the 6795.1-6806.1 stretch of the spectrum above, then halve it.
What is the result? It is 7.64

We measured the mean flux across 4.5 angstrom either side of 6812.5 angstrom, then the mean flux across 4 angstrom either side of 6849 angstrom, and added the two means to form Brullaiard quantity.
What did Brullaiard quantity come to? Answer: 31.0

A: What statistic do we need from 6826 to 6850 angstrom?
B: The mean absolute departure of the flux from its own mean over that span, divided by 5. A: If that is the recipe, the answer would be 0.0243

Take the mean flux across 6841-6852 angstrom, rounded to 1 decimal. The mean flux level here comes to 15.3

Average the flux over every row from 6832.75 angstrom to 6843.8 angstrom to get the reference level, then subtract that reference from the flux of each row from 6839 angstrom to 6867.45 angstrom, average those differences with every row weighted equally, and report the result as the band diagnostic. -0.22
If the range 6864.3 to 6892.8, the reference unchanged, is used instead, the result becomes -0.22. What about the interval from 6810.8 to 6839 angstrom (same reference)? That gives 0.04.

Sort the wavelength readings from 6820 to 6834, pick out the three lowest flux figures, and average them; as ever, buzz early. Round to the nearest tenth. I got 15.3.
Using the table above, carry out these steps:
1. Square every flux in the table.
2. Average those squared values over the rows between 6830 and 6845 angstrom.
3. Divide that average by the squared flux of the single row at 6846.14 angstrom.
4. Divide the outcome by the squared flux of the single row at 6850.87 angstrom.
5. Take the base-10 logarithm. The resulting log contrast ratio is -2.35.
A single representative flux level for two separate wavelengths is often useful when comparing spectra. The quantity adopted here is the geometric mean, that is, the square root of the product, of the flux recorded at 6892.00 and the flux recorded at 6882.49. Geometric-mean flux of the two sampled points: 15.23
